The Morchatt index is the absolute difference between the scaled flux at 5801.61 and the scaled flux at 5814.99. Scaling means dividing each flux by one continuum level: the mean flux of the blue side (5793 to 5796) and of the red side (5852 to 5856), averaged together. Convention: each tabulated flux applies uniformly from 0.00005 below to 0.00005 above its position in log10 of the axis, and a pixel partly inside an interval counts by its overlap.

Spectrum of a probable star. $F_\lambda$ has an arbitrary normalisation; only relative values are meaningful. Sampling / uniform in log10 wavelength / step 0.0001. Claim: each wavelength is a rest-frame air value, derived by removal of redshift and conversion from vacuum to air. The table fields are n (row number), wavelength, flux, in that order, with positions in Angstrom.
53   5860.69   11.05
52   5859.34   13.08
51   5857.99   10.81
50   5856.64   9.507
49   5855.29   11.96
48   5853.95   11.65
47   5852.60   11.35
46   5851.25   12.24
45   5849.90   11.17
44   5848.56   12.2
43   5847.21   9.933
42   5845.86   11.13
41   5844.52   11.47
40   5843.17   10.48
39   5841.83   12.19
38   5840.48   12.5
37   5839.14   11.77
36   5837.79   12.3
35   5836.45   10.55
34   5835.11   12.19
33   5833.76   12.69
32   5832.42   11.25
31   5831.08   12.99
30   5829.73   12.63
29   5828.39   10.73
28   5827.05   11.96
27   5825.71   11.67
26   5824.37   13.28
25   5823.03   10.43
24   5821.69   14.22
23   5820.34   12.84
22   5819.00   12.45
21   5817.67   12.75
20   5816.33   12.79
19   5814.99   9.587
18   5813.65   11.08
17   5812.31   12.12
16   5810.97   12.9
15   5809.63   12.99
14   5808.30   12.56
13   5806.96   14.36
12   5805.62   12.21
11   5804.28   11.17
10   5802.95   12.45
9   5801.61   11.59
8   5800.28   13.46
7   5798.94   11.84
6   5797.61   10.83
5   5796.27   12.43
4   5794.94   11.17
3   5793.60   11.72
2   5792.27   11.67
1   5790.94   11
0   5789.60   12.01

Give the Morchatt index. 0.17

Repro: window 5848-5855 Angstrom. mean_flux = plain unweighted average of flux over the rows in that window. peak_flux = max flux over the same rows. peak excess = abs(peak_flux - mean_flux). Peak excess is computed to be 0.5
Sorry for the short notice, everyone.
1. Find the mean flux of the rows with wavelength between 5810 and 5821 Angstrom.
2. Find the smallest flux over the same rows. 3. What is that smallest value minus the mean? -2.5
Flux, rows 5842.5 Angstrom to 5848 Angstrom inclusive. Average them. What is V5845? 10.8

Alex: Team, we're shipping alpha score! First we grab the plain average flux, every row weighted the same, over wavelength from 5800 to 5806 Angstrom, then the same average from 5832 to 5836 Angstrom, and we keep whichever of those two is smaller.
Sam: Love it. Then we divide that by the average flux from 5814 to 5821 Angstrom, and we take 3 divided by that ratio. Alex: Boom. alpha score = 3.0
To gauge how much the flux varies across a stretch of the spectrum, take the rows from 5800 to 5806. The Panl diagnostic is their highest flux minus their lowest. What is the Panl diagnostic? 2.29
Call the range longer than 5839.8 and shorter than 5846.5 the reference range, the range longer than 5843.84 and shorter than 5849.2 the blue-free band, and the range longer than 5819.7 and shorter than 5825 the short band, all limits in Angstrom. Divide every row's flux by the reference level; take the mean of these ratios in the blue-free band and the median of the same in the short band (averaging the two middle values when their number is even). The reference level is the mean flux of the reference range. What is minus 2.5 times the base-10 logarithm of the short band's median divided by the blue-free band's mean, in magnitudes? -0.17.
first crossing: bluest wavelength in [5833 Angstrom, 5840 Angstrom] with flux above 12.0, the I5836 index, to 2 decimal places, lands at 5833.76 Angstrom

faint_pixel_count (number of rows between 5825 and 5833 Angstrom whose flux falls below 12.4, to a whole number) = 4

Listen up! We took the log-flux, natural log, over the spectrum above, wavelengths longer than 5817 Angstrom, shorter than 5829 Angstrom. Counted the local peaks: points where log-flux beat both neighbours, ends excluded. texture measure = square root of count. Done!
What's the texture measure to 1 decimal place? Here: 1.7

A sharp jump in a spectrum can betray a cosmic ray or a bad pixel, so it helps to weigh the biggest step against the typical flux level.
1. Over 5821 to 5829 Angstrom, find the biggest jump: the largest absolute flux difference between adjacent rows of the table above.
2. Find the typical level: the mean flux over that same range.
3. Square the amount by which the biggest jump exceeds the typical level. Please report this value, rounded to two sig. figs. 68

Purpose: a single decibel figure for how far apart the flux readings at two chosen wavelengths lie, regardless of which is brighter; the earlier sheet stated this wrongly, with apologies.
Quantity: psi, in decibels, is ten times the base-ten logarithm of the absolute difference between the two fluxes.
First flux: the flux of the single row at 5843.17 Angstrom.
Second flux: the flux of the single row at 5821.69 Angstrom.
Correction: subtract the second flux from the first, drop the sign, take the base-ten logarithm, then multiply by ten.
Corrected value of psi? 6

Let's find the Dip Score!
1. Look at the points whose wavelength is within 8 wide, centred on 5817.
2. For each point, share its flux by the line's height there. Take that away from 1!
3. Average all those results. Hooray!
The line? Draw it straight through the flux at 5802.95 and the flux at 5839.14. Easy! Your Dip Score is 0.022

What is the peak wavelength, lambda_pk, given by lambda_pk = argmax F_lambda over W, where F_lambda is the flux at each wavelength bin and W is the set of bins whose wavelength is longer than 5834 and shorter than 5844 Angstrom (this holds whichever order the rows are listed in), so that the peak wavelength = 5840.48 Angstrom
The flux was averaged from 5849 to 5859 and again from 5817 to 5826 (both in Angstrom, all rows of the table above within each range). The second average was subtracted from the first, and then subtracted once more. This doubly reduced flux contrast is -13.8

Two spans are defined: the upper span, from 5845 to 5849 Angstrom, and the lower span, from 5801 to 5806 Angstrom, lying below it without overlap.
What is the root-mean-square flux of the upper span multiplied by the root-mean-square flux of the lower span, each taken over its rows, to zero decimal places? 132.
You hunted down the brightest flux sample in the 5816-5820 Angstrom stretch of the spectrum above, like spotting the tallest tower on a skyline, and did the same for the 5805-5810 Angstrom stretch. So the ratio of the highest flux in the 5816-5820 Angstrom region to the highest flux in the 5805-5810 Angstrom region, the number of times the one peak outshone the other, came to 0.89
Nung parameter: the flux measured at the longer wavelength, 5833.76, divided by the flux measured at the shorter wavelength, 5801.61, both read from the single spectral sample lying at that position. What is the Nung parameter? 1.09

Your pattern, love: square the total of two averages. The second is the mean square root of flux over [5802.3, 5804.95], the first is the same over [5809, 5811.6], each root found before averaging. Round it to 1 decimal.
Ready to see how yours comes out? 49.5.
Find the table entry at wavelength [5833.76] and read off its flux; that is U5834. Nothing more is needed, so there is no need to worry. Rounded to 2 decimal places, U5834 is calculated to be 12.69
